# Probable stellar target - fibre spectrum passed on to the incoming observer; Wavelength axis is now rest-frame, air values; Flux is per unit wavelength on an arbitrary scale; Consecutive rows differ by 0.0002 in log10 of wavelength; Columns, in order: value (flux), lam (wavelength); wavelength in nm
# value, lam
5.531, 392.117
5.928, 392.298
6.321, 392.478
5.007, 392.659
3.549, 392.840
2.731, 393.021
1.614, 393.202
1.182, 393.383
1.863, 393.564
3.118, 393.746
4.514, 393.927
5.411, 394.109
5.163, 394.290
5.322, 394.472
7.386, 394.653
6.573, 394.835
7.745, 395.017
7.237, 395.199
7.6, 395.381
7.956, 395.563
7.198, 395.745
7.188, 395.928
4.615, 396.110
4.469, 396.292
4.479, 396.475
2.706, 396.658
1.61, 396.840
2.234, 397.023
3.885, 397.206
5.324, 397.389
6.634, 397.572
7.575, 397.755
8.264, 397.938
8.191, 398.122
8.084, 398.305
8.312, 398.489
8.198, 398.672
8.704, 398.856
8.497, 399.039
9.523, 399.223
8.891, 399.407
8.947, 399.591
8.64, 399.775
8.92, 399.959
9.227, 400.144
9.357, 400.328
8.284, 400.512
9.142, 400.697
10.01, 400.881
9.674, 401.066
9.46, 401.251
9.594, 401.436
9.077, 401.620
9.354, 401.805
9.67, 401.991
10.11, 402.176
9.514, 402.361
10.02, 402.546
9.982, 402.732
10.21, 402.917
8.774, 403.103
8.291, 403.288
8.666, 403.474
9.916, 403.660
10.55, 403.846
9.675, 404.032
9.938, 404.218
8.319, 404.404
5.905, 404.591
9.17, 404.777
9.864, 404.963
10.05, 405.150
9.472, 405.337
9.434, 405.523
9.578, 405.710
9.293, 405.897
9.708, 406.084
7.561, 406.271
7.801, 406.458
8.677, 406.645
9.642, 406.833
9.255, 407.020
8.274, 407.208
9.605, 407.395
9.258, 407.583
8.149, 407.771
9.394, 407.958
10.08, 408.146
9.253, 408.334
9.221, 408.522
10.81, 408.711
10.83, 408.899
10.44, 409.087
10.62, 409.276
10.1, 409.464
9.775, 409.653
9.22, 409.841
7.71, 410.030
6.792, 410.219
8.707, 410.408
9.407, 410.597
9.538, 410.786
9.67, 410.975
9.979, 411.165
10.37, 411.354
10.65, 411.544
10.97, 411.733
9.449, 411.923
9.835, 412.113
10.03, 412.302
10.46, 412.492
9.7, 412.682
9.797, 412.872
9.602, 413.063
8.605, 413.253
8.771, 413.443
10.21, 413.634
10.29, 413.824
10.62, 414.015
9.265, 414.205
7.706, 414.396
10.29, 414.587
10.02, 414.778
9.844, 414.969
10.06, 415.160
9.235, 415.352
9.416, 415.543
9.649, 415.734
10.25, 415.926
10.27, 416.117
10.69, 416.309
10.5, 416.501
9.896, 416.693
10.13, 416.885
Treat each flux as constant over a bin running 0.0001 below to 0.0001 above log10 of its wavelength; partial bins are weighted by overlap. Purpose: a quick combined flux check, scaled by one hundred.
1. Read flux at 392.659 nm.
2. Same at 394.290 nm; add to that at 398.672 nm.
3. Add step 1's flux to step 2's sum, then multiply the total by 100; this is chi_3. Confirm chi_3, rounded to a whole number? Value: 1837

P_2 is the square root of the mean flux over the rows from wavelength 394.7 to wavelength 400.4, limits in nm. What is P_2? 2.64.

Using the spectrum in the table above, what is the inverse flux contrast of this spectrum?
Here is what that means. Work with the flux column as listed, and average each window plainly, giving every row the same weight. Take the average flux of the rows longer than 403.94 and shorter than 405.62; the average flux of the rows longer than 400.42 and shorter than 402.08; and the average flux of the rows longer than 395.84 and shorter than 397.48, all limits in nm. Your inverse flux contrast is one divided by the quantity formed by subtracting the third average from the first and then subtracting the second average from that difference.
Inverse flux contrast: -0.23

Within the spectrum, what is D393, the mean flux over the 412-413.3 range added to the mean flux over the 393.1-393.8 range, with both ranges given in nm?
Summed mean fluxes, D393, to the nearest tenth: 11.7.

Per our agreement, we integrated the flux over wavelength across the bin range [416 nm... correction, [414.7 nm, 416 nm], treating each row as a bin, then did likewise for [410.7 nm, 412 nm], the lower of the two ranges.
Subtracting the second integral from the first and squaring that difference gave 0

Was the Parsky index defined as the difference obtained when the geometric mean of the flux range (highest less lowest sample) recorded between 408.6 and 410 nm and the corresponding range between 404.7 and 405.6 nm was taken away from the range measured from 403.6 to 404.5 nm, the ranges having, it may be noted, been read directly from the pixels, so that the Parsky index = 1.0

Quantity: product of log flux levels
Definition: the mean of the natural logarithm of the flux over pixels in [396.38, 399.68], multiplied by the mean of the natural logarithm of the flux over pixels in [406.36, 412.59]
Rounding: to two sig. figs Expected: 4.0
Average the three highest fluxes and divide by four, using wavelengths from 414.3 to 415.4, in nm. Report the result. 2.5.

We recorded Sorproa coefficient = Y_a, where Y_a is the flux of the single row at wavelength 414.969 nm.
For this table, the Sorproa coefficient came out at 9.844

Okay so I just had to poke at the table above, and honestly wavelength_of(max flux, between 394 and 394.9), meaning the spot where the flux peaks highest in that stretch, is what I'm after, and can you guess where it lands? 394.653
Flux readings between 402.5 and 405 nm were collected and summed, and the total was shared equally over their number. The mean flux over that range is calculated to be 9.2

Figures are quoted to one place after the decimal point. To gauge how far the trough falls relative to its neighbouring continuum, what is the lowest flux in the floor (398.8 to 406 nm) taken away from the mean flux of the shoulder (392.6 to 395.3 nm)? -1.3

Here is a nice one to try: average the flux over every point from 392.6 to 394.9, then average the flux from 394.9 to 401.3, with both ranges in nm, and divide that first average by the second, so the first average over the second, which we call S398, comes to 0.56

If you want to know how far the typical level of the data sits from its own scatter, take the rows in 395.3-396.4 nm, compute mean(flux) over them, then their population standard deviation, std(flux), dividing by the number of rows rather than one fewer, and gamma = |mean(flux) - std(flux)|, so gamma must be 5.1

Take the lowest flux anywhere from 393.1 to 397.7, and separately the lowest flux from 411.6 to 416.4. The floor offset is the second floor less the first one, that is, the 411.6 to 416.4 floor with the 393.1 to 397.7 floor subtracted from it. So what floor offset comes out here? 7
